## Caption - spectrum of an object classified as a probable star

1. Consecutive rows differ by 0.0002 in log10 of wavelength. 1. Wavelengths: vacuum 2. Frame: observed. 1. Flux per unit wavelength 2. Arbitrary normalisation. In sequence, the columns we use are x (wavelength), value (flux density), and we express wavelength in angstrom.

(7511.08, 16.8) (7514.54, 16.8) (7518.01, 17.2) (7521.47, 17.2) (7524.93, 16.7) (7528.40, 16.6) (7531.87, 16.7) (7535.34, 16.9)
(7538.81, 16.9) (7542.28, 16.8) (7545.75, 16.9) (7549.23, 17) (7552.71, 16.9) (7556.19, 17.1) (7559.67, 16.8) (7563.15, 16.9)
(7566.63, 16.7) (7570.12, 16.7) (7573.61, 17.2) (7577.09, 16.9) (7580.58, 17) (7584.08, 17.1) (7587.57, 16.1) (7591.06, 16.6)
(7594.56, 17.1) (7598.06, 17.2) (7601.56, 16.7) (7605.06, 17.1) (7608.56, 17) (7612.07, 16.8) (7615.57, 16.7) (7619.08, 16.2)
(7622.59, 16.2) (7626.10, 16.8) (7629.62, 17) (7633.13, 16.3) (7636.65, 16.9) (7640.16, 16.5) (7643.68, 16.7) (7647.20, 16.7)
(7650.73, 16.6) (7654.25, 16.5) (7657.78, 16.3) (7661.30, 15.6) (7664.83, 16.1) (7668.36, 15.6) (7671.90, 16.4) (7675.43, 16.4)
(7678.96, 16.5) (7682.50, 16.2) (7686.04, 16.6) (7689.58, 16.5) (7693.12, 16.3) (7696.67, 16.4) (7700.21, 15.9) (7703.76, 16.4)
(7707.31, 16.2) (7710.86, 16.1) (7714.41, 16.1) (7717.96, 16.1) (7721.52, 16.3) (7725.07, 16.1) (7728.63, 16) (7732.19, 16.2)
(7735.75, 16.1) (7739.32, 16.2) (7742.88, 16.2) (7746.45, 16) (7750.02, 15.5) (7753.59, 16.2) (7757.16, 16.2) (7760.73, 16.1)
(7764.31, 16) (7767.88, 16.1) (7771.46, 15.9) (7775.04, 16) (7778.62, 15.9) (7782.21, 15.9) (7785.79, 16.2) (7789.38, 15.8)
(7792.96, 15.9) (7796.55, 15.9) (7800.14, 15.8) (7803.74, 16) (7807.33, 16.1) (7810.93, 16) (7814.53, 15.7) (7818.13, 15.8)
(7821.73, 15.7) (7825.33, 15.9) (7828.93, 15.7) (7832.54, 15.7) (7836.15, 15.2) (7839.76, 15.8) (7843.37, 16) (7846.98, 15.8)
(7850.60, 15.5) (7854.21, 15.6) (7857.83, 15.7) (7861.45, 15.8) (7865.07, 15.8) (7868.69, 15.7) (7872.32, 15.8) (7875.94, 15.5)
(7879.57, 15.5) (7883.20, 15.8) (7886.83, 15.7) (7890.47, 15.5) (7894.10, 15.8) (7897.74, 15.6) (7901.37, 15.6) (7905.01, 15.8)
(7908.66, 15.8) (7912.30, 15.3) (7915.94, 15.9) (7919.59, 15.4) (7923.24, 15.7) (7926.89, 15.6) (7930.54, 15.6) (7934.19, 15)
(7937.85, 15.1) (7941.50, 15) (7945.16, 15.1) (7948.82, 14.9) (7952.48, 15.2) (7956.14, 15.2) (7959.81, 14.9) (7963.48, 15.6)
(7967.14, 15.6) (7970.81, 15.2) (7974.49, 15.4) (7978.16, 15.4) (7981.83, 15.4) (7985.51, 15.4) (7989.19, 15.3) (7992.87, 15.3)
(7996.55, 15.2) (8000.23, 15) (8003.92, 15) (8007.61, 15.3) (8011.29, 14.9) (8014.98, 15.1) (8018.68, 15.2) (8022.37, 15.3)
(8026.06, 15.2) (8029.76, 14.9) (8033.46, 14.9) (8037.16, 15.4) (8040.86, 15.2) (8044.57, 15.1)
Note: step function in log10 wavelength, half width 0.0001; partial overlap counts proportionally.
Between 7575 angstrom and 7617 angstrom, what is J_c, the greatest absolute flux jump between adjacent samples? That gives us 1.00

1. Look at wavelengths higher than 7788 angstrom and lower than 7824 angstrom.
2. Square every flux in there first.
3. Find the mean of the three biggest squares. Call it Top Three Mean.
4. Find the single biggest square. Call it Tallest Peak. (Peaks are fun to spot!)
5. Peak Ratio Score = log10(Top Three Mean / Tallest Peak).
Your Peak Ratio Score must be -0.0036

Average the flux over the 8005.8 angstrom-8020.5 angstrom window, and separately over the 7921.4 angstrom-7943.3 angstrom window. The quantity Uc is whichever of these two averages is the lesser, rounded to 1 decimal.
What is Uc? 15.1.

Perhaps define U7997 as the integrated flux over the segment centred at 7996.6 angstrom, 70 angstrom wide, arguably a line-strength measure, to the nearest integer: 1067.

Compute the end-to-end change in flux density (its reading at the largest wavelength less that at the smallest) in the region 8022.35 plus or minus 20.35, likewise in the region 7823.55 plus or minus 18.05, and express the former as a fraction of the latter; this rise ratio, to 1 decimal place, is -0.7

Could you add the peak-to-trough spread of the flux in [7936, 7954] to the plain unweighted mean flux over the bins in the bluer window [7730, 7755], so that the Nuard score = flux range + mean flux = 16.4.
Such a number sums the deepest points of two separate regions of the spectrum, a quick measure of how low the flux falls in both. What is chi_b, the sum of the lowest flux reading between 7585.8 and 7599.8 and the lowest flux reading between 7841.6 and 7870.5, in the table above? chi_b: 31.6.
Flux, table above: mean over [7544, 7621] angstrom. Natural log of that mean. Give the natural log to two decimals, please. 2.82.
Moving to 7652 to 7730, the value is 2.79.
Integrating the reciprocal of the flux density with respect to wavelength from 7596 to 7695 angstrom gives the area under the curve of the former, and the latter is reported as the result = 6.0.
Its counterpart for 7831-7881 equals 3.2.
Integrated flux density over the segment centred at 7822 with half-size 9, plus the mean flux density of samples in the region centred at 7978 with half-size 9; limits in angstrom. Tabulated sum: 299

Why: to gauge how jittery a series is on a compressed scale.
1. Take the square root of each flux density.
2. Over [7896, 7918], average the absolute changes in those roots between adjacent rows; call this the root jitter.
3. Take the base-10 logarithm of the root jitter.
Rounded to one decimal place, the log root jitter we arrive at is -1.5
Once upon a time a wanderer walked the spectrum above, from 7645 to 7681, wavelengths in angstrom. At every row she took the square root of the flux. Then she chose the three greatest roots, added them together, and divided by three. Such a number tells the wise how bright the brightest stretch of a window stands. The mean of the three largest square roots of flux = 4.07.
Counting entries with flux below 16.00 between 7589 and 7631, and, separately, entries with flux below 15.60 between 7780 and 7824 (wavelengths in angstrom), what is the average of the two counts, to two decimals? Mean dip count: 0.00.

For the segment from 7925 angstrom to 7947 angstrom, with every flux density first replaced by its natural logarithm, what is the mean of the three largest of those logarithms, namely 2.736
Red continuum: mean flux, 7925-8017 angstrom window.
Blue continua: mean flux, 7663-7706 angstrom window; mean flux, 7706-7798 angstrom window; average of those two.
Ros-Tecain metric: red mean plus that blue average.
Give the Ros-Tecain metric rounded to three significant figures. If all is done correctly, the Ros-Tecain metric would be 31.4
